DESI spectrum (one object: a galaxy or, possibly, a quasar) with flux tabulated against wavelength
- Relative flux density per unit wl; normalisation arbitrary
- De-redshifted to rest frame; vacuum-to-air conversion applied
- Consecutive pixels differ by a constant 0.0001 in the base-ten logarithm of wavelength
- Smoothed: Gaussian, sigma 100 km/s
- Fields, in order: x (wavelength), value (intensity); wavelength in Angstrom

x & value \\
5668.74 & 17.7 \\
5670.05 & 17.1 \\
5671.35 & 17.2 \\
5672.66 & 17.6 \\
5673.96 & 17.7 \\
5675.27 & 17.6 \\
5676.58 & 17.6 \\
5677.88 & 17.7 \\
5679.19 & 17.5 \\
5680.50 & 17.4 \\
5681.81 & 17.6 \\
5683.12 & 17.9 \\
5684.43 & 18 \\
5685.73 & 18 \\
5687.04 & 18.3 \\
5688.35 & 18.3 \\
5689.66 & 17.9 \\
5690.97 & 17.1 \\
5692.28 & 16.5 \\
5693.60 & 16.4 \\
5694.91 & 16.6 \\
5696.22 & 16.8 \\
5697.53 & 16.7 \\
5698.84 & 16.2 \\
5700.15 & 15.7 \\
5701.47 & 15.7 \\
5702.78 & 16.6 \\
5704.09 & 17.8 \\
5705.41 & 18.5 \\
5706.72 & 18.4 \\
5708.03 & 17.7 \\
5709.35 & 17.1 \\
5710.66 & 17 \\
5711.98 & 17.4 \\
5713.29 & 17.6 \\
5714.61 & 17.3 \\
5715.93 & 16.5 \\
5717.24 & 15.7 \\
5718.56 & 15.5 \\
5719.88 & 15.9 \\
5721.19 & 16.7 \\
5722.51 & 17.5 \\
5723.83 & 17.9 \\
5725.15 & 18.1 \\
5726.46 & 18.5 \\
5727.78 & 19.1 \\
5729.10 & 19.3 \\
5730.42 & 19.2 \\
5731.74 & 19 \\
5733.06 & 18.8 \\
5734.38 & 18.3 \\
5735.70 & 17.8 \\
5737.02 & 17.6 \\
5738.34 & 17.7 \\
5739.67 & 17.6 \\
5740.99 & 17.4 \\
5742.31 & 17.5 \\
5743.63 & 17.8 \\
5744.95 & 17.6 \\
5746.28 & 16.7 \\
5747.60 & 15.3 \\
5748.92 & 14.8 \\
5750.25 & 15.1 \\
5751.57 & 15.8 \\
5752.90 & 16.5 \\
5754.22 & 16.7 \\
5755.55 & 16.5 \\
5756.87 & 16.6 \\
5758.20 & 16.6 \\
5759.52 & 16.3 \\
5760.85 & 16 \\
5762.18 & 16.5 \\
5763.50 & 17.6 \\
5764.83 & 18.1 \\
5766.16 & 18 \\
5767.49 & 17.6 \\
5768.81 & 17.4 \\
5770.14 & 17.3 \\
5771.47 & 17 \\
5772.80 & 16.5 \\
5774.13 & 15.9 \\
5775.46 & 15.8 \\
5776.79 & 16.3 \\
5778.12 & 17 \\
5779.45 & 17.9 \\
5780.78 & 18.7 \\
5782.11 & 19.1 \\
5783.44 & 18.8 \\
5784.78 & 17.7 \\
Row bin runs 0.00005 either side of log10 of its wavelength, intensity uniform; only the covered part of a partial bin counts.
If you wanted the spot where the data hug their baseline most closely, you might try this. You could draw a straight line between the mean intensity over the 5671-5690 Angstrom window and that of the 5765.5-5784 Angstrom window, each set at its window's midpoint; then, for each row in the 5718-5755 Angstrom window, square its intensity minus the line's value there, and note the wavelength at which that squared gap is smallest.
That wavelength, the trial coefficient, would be 5742.31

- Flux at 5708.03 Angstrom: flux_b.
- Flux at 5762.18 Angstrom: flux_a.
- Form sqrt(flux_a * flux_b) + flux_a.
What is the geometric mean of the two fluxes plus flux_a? 33.6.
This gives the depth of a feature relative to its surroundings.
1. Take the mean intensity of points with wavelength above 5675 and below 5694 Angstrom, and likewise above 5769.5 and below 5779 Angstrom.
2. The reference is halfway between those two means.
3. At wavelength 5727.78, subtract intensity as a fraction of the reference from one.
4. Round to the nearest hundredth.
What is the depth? -0.12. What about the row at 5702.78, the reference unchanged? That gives 0.03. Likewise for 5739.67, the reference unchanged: -0.03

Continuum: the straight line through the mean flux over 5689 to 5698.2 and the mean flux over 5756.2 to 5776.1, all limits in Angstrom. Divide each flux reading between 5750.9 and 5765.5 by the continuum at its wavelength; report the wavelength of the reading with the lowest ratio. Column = 5751.57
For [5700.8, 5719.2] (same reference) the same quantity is 5718.56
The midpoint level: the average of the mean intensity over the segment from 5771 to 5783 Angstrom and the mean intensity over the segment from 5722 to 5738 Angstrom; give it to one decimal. 17.8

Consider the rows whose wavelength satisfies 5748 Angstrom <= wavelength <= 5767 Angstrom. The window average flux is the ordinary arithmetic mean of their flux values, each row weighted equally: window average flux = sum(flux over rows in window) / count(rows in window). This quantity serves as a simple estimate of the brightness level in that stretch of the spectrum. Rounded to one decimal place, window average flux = 16.5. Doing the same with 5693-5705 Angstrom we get 16.5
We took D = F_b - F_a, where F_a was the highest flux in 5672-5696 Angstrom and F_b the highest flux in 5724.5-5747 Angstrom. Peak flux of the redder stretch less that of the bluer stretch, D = 1.0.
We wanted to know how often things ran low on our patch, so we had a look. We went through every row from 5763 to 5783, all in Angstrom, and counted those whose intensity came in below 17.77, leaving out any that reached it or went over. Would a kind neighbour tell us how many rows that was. 10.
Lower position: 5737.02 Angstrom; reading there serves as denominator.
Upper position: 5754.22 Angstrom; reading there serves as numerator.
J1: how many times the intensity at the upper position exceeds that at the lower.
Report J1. 0.95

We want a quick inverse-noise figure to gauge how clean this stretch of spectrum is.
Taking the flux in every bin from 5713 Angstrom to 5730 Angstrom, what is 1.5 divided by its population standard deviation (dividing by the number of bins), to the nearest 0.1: 1.3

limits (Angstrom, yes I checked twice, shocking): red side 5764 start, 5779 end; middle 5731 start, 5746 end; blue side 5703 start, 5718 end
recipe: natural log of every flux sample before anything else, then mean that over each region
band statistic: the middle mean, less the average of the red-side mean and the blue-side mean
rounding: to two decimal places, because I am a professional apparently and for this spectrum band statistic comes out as 0.04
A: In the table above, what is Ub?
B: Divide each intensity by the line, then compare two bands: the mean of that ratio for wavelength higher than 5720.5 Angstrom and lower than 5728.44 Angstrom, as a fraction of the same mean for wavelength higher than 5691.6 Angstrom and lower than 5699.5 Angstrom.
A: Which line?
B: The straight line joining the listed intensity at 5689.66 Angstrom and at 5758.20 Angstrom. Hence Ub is 1.12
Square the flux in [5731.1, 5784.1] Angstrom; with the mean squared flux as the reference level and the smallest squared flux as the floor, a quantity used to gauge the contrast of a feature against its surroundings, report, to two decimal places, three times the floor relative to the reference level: 2.23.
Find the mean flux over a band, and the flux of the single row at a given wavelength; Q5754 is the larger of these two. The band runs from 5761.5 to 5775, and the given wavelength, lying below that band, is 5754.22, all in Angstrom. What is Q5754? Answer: 17.2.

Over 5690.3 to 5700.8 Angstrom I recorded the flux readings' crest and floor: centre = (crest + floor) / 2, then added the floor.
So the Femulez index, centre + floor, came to 32.1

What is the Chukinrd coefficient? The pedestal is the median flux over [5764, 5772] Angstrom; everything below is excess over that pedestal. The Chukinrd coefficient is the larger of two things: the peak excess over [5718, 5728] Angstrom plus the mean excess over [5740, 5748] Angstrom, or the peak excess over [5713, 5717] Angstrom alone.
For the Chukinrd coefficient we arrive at 1.2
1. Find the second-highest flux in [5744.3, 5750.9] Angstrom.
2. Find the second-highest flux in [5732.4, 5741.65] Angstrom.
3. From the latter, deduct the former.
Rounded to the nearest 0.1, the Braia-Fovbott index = 1.6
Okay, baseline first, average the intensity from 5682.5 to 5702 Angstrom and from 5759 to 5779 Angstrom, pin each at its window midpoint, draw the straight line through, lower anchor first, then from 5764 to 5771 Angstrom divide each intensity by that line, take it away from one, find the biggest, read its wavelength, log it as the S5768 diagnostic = 5770.14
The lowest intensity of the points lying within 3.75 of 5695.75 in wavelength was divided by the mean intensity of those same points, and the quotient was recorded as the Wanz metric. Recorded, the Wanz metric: 0.980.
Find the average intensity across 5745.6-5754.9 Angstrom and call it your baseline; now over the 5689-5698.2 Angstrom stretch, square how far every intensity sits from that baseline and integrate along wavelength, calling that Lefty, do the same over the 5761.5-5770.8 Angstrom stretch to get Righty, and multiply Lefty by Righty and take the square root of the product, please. 18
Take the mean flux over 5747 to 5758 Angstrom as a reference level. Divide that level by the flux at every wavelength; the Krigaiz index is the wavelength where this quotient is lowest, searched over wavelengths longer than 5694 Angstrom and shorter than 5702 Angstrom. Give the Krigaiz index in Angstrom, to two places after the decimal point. 5696.22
